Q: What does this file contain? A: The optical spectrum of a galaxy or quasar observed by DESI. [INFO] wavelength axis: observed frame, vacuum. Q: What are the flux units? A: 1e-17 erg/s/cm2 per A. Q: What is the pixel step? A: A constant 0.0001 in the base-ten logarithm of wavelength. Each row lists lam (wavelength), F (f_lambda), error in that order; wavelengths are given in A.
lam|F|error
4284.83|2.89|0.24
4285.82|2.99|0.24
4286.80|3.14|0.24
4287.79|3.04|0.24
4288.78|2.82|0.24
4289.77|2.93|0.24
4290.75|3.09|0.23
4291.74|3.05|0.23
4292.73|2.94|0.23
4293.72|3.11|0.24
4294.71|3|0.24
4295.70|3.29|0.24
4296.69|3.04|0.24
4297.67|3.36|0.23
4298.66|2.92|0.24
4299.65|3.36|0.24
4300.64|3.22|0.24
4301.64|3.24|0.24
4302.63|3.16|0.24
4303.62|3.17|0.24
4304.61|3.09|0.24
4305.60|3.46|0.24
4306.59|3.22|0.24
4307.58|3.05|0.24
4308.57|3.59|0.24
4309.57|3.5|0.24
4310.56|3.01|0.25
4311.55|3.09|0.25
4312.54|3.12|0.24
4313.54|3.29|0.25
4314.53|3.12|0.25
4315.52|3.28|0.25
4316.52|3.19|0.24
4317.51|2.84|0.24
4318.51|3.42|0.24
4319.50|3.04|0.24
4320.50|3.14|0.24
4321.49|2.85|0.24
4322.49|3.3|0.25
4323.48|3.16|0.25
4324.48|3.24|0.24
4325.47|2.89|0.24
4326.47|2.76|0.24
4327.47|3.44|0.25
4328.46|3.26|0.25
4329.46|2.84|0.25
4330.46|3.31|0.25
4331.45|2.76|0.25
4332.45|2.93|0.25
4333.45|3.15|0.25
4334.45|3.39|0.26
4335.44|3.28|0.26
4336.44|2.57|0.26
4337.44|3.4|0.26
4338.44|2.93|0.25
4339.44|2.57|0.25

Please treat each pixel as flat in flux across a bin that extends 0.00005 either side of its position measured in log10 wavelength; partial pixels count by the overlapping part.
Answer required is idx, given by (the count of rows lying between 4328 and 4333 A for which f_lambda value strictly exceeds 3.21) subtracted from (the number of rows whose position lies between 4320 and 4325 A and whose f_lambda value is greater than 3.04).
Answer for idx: 2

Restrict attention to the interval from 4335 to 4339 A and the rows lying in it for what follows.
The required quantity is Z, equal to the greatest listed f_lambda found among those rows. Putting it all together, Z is 3.4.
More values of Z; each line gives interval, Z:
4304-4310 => 3.59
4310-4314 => 3.29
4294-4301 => 3.36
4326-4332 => 3.44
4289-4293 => 3.09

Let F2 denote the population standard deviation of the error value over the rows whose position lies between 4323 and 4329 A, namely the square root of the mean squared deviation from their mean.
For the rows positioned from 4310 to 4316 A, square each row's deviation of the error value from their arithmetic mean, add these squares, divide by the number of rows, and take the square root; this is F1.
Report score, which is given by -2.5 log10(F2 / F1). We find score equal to -0.3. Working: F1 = 0.0037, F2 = 0.0050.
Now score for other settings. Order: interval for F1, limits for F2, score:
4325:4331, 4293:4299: 0.3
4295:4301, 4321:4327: -0.3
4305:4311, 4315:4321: 0.0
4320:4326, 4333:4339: 0.0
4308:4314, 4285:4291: 0.3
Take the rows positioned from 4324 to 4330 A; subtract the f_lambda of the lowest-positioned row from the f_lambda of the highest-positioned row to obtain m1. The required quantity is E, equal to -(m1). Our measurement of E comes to 0.4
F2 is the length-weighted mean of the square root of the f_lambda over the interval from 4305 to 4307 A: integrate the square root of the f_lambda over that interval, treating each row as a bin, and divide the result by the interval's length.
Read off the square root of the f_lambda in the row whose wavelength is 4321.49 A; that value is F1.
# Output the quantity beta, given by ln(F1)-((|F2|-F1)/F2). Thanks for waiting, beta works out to 0.45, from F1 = 1.69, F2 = 1.83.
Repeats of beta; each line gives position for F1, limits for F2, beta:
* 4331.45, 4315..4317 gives 0.43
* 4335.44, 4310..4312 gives 0.63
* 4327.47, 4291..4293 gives 0.69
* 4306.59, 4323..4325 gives 0.59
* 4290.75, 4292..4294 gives 0.58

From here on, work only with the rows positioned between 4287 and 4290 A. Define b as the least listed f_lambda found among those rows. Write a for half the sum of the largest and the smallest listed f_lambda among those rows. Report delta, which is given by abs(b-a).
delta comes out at 0.11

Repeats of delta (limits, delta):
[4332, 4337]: 0.41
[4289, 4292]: 0.08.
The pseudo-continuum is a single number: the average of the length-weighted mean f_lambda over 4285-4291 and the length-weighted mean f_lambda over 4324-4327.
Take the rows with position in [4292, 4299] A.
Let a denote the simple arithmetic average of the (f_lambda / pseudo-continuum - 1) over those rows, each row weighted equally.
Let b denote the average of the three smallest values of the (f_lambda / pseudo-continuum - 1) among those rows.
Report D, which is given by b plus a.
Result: 0.03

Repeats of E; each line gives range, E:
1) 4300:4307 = 0.0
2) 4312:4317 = -0.1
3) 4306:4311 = 0.2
